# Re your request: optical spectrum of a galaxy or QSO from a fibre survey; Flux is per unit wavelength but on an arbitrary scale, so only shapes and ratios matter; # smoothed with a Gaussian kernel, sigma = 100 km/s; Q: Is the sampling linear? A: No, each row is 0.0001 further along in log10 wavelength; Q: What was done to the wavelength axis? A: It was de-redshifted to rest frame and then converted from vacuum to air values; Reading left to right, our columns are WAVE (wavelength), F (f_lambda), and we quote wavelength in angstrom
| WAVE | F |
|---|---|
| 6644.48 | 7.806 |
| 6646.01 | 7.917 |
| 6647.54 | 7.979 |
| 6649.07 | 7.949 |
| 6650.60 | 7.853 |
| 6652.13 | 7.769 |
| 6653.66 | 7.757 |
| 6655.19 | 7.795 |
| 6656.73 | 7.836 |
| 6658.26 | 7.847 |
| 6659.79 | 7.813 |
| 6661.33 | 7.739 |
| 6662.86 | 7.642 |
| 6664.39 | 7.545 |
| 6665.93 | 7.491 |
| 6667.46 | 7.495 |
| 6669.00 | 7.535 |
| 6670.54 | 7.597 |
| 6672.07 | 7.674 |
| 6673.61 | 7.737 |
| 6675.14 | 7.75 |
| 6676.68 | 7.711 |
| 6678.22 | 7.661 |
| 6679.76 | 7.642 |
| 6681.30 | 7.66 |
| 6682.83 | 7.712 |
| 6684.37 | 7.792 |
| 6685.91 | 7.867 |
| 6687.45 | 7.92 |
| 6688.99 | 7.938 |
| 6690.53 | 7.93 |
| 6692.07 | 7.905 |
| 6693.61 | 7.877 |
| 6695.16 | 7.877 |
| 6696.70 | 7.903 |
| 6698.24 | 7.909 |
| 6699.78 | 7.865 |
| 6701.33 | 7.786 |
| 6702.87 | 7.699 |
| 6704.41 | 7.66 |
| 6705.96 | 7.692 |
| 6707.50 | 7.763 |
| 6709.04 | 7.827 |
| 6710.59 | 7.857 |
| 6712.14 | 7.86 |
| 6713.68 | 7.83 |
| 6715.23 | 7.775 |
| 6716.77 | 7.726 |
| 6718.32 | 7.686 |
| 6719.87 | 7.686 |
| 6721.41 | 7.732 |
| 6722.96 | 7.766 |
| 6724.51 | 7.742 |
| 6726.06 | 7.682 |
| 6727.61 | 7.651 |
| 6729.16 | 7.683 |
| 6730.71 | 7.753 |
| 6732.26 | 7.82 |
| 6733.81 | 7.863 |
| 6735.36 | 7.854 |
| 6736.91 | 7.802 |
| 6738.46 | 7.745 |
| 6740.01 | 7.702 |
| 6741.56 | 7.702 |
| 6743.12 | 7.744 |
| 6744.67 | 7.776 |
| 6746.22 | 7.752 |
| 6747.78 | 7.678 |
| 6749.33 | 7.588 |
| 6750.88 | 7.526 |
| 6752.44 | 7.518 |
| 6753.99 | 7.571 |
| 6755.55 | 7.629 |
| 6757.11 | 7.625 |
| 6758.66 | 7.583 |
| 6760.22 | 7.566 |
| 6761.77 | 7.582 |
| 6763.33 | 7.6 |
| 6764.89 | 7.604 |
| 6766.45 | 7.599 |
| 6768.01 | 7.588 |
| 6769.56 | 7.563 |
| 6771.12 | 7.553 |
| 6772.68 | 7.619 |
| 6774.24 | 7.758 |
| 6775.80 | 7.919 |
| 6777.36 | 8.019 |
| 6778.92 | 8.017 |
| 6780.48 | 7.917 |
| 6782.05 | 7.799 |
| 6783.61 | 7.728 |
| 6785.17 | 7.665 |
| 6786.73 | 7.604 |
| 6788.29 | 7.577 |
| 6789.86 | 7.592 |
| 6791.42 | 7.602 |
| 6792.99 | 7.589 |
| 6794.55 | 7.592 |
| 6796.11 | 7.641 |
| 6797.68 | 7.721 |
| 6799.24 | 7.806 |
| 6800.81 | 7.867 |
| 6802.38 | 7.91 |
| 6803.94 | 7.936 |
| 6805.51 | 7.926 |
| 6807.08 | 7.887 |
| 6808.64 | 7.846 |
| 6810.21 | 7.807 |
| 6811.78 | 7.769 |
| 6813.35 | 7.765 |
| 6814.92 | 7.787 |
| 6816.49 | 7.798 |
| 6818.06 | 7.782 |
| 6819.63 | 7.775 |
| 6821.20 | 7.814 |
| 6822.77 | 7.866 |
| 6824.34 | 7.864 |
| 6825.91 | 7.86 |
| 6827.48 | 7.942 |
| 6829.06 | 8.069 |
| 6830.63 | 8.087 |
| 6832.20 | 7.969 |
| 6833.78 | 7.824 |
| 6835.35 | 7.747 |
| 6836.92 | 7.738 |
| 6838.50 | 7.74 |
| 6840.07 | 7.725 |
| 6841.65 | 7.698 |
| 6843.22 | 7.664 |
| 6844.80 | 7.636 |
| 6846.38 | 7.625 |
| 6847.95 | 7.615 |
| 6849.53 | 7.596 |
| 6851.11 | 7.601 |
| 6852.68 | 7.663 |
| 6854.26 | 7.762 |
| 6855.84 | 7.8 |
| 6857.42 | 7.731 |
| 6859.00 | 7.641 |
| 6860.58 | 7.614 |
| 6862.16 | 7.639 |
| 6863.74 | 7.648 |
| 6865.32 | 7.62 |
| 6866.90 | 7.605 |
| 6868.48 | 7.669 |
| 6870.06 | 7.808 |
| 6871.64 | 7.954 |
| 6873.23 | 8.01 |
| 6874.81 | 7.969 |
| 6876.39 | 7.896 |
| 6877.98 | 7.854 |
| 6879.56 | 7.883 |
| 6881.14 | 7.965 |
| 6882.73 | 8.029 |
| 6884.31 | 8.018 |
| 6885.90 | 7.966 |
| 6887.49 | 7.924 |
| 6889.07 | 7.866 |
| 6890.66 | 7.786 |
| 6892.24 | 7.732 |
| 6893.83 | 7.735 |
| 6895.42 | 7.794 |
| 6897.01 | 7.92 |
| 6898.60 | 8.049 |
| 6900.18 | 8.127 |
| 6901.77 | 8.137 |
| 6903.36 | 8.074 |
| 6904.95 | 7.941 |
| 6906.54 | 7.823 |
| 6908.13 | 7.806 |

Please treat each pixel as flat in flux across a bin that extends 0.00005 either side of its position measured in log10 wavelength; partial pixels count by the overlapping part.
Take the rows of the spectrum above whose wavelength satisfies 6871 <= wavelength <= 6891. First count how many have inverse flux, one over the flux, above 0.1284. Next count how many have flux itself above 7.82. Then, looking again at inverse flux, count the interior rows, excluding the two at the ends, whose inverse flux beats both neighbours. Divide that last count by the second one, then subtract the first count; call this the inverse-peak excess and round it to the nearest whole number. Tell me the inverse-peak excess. -1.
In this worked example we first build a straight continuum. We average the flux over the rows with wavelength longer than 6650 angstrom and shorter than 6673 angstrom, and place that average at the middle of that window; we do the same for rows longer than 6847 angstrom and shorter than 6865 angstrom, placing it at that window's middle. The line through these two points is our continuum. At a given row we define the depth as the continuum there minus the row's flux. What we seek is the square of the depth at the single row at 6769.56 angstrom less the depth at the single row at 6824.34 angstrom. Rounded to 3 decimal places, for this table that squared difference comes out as 0.095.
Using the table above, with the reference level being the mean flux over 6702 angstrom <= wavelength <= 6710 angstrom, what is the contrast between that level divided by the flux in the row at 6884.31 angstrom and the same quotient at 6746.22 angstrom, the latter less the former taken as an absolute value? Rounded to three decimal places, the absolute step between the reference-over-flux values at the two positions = 0.033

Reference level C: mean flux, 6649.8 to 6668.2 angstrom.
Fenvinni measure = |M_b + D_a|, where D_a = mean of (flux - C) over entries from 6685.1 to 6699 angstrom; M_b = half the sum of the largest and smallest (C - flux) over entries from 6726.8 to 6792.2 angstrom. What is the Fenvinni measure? 0.13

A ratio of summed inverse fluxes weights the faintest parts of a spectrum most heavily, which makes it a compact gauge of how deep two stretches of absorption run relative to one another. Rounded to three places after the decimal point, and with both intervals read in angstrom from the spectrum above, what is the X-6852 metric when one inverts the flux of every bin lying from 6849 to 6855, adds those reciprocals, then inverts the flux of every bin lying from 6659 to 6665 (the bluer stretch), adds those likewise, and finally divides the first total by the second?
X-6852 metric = 1.004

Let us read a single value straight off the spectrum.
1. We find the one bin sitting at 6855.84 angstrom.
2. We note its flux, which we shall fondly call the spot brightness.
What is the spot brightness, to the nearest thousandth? 7.800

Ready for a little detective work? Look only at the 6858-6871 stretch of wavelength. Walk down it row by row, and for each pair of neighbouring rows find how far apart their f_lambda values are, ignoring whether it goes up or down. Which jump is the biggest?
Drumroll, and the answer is 0.139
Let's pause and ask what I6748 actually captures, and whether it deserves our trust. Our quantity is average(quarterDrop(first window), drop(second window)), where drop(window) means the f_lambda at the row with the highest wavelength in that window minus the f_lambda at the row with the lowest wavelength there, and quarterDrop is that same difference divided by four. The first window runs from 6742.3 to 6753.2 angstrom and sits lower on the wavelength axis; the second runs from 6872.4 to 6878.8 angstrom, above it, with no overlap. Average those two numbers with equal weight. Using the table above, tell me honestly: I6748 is -0.11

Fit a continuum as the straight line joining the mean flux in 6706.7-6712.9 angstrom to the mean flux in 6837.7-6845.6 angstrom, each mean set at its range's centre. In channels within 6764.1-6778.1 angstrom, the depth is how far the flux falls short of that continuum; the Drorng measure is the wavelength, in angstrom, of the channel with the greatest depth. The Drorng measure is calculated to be 6771.12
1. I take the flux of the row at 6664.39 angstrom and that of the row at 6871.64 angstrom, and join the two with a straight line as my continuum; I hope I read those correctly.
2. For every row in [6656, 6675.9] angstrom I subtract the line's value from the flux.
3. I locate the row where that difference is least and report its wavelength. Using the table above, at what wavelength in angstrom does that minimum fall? 6665.93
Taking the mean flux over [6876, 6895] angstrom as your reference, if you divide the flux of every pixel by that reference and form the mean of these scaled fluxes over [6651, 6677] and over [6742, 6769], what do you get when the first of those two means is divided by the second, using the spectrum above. 1.01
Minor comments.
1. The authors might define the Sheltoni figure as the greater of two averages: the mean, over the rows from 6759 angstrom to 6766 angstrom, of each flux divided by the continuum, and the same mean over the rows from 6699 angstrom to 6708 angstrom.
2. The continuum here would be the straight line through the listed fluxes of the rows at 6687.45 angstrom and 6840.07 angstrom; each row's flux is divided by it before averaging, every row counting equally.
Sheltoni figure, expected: 0.98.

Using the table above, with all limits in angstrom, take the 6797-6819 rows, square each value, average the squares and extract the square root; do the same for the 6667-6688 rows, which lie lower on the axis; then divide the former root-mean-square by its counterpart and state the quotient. 1.02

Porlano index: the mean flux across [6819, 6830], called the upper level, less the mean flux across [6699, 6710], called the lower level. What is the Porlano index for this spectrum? 0.13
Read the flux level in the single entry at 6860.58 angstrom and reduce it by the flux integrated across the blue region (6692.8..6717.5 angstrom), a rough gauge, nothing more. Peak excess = -185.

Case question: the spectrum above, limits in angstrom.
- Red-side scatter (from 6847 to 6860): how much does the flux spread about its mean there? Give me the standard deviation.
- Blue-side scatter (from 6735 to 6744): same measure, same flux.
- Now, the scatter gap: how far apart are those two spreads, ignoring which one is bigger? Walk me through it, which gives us 0.019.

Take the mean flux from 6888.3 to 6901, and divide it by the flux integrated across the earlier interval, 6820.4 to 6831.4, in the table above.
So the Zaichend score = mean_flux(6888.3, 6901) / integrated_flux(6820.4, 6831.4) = 0.09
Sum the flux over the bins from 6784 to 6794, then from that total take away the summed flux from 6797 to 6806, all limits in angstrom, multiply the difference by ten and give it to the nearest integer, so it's -15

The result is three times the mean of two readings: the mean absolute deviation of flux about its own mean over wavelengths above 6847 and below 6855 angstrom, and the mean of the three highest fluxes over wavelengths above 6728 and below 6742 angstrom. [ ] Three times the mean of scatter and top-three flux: 11.8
